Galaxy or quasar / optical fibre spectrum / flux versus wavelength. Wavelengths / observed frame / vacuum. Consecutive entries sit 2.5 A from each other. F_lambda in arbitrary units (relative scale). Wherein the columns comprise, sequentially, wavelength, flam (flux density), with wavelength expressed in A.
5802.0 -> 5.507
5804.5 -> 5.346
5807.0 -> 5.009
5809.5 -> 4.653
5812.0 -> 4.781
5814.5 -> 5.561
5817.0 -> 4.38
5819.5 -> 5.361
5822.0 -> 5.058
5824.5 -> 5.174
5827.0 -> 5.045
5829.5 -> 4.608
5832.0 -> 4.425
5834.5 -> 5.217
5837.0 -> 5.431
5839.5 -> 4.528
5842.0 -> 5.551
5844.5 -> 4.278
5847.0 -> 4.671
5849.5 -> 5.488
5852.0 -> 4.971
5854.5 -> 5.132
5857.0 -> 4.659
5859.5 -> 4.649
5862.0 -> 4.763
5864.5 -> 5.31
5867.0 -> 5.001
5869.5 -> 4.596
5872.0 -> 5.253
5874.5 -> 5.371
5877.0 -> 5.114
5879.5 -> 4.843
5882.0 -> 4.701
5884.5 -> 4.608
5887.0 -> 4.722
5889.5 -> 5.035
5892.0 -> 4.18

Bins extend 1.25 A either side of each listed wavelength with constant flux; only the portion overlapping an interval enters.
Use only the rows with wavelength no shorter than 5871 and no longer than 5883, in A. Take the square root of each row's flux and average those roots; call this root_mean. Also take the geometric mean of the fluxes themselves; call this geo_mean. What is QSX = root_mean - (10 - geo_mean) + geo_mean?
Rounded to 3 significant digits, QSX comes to 2.35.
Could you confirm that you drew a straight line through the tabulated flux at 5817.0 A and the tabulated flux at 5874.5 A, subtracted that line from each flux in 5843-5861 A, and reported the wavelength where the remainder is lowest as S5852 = 5844.5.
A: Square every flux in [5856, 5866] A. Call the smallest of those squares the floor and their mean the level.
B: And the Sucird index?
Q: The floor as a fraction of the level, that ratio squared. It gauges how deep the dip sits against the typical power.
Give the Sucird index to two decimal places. 0.84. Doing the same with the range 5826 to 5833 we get 0.79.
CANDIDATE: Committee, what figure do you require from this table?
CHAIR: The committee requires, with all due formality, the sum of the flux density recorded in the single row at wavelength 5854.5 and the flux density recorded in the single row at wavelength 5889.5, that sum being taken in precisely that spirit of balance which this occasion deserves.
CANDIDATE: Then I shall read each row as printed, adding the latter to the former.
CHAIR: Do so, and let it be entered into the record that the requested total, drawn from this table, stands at 10.2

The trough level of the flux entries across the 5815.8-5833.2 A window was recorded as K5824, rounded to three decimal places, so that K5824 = 4.380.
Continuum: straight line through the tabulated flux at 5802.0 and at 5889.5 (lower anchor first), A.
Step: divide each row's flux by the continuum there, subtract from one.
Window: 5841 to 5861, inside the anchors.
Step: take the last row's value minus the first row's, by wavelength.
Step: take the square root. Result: 0.39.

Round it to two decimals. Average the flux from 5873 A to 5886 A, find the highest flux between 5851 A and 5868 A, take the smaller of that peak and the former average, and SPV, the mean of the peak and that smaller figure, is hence 5.12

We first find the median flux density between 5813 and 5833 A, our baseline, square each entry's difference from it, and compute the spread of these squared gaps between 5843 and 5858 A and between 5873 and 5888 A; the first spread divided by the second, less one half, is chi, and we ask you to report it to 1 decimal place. 2.8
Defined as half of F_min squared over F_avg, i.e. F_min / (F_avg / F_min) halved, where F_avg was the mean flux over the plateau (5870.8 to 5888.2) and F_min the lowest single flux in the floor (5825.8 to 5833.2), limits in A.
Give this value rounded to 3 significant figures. 1.98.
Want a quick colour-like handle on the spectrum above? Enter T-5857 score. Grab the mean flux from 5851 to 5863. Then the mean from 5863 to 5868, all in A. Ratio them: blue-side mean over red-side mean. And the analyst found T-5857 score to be 0.94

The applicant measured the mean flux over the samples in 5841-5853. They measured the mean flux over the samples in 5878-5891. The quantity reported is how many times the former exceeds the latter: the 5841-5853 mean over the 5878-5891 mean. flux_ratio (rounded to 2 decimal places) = 1.04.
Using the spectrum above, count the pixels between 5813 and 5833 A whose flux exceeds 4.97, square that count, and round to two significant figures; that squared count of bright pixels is 25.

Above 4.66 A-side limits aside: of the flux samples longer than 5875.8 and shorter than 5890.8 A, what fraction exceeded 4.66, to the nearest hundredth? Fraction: 0.83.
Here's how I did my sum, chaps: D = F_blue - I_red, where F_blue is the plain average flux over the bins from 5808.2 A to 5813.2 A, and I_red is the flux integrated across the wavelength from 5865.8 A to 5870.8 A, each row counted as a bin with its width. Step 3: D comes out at -19.3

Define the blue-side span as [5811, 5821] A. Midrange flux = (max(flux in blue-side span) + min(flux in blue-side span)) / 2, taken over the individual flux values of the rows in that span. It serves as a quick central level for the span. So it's 4.97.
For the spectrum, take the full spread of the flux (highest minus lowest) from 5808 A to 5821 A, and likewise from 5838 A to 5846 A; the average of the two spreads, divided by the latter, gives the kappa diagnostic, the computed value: 0.96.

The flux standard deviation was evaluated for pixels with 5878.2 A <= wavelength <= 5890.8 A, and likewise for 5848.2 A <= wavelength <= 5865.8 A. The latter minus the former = 0.16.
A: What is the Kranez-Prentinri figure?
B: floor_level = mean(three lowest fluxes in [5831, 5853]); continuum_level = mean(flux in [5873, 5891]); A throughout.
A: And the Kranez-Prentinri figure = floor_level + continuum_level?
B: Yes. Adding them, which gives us 9.32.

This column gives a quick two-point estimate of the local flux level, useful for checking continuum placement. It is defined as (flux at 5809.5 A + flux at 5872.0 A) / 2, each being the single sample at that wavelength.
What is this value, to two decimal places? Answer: 4.95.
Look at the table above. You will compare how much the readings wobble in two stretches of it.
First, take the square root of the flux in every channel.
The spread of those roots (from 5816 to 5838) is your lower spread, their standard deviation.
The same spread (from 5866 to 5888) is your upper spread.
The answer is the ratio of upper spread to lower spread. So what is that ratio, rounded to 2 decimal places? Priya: 0.71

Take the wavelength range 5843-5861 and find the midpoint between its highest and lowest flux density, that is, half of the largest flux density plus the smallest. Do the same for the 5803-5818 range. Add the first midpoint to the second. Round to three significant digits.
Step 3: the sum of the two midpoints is 9.85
